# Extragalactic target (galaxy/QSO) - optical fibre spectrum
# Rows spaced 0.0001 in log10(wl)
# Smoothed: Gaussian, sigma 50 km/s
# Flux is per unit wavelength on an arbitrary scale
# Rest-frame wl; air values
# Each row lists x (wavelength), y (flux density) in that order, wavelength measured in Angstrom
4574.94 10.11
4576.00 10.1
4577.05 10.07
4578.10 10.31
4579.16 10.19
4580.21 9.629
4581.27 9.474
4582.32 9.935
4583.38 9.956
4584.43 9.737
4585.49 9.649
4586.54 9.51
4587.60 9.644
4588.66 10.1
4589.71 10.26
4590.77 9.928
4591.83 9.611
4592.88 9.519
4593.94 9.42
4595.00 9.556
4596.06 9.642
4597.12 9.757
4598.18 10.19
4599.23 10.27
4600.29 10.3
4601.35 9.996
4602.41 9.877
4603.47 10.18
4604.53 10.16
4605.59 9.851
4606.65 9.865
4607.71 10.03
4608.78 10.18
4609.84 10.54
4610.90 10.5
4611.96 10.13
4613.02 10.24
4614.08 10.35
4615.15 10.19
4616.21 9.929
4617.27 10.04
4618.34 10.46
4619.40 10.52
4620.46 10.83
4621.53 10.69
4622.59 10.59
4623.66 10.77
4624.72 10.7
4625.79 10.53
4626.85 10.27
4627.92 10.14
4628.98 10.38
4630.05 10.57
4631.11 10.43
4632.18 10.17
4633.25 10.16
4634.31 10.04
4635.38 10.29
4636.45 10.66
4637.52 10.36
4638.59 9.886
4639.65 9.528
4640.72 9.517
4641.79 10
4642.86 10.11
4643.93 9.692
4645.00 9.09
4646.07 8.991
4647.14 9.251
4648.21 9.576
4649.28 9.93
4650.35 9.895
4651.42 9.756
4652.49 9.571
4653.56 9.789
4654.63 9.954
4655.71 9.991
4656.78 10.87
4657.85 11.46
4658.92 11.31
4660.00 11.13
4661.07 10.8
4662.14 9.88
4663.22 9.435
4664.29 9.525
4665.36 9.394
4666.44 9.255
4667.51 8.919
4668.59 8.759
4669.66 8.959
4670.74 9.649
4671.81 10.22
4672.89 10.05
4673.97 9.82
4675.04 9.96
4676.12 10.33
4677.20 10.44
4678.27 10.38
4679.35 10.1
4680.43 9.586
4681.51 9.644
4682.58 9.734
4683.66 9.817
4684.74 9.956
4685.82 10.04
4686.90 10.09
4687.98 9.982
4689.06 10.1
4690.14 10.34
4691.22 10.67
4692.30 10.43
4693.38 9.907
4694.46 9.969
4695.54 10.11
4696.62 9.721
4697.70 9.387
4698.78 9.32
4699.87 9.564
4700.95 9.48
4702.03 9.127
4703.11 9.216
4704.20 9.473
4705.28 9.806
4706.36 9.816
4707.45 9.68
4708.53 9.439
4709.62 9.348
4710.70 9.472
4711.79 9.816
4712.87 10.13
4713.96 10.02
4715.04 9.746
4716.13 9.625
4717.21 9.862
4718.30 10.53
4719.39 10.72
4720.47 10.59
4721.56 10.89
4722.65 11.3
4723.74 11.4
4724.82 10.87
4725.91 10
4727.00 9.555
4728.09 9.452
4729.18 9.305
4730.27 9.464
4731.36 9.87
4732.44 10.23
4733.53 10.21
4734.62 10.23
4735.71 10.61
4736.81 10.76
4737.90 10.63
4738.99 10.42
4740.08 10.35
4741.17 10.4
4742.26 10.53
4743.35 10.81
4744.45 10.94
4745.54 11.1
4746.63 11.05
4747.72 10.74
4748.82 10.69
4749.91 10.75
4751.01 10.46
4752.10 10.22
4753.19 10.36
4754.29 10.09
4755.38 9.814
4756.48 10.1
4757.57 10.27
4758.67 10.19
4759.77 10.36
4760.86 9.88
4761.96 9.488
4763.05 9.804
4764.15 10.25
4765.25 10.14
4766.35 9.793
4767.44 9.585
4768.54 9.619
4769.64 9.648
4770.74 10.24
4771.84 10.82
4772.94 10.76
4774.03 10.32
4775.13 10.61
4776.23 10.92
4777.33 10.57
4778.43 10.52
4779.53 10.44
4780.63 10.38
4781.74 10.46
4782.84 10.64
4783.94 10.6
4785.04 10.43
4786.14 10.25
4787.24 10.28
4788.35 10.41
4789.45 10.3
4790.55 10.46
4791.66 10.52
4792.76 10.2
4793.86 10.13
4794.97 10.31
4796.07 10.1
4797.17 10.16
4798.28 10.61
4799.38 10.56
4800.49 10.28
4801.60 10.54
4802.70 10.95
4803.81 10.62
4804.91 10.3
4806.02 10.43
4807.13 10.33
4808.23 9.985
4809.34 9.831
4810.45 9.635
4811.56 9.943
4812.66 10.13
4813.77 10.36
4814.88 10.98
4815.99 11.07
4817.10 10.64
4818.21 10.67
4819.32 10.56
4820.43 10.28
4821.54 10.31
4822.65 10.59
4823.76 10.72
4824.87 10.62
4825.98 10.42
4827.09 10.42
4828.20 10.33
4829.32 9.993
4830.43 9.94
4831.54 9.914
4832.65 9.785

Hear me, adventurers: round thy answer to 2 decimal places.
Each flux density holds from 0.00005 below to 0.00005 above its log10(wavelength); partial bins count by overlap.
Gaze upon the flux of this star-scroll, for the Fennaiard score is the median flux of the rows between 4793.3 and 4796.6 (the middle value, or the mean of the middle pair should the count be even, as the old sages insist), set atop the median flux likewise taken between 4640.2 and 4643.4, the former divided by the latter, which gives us 1.01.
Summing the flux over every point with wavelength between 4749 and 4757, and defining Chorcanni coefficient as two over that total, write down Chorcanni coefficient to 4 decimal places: 0.0279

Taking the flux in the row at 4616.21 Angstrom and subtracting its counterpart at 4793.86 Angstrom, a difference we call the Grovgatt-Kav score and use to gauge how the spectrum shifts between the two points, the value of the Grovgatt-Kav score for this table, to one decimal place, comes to -0.2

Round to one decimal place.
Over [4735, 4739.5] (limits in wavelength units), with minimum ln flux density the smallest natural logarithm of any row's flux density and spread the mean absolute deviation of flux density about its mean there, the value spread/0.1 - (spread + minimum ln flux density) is -1.5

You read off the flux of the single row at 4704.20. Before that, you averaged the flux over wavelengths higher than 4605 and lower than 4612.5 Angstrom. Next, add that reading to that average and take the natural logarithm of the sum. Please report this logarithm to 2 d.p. 2.98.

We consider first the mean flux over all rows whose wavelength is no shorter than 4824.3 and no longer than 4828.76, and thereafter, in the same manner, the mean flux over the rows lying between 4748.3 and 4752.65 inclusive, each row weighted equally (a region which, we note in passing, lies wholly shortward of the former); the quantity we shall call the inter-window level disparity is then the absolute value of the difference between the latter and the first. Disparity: 0.1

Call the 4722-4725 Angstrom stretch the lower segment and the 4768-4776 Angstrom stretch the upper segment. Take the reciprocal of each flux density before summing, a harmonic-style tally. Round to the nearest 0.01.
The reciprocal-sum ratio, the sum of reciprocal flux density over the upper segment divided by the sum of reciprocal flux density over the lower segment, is 2.54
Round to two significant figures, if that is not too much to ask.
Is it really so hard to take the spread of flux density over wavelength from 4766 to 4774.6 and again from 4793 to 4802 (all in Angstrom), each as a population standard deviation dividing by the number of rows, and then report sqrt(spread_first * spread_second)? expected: 0.30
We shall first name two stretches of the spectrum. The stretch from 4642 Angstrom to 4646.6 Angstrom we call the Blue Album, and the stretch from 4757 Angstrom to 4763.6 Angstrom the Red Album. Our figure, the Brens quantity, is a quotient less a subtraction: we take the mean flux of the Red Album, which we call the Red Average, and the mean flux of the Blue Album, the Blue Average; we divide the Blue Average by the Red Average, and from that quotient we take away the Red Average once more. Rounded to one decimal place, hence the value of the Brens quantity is -9.1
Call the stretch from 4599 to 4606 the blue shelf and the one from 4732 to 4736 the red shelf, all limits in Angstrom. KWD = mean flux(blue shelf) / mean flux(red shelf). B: 0.98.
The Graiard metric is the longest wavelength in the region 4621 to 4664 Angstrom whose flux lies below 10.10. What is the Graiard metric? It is 4663.22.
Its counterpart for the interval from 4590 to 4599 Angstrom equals 4597.12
